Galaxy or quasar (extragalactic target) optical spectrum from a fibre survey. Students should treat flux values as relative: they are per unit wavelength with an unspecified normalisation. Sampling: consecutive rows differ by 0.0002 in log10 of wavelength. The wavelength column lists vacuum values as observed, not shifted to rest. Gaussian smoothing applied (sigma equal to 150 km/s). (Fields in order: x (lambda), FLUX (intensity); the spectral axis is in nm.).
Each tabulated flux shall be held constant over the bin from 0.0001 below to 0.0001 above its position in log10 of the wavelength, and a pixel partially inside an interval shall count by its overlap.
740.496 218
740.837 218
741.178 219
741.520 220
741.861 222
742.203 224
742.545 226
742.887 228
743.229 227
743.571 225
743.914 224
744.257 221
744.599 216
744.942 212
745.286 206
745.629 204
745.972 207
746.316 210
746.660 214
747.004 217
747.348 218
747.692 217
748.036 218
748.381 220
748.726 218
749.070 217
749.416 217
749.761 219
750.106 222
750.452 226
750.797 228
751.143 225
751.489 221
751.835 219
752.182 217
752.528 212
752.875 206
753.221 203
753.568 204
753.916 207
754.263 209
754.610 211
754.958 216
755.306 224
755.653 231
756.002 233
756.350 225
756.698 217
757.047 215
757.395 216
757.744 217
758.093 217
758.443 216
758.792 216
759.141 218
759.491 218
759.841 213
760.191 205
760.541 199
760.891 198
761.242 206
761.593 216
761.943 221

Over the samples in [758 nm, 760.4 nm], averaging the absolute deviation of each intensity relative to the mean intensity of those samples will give 3.3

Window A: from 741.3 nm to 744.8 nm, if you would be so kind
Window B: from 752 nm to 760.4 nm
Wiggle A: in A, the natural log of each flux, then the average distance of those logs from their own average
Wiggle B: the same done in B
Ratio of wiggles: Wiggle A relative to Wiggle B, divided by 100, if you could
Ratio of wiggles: 0.0049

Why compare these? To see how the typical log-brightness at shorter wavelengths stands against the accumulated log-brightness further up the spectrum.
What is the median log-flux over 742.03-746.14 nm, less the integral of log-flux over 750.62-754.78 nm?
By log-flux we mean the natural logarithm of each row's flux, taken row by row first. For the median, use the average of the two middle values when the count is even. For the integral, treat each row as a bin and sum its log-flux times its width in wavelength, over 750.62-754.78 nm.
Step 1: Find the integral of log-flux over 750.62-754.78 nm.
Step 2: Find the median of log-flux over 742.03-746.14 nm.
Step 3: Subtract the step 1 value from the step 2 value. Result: -16.9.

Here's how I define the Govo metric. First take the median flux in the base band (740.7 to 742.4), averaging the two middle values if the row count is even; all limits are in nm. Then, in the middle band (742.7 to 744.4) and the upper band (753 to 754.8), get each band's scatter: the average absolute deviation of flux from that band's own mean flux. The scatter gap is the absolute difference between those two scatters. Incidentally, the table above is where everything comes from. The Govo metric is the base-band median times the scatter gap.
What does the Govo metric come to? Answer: 141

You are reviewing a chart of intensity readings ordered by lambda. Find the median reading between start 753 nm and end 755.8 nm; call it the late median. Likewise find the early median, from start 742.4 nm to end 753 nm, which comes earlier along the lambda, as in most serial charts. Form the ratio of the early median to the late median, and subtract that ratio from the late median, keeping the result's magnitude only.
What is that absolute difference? 209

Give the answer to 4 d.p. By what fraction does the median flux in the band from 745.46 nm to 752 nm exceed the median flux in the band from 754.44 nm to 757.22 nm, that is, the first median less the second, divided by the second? -0.0113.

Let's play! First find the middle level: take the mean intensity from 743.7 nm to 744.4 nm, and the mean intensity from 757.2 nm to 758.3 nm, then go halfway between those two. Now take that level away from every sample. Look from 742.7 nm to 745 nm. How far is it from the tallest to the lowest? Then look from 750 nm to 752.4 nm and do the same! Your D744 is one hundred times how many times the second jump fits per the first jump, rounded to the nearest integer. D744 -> 69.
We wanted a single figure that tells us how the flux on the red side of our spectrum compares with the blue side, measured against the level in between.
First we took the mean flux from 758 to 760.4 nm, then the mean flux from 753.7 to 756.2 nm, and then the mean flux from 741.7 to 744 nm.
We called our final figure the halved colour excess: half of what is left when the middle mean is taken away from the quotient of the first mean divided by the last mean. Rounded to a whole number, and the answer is -109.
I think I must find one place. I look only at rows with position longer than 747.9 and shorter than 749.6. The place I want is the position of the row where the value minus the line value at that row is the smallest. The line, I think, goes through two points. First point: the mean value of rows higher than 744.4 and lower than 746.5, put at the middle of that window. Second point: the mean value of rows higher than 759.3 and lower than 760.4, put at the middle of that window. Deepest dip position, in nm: 749.416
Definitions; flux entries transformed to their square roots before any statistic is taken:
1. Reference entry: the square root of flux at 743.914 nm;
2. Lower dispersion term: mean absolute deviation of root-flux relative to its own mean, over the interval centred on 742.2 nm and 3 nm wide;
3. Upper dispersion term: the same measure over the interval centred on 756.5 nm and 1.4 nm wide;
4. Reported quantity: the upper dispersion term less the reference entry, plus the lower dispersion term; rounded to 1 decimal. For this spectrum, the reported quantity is -14.6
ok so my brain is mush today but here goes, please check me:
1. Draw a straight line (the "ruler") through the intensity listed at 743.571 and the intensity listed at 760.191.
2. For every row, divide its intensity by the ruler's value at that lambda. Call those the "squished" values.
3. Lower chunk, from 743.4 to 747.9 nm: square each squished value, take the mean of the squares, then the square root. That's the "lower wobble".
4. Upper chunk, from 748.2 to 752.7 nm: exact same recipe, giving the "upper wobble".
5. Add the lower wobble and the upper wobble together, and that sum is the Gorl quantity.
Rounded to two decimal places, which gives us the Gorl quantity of 1.98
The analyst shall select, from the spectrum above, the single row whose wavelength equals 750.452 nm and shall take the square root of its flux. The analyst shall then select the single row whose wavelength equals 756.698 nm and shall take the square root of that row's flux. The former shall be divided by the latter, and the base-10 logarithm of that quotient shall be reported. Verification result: 0.009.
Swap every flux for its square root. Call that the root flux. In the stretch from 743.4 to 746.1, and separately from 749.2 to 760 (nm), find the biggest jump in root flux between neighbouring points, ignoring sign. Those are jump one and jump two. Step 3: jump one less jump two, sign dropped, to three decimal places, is 0.062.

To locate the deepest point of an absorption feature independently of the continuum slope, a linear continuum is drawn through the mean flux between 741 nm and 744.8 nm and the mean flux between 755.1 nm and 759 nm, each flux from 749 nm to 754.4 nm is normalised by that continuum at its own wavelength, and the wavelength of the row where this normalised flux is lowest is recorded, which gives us 753.221 nm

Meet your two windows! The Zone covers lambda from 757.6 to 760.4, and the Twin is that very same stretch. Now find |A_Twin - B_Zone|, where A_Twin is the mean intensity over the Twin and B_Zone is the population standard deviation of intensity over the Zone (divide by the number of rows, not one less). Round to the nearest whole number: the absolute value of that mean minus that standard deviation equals 211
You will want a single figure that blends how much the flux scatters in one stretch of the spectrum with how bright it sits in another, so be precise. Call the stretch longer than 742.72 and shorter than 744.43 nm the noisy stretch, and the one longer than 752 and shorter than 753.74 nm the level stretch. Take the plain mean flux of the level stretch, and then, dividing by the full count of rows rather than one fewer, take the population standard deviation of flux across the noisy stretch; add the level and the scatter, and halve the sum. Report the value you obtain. 105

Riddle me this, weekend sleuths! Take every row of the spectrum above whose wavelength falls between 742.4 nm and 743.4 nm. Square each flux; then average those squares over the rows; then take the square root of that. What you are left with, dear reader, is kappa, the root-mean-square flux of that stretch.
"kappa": 227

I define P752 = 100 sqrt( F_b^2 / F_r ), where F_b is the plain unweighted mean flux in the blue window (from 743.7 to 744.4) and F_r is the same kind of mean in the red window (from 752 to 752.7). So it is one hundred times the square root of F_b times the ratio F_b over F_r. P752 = 1519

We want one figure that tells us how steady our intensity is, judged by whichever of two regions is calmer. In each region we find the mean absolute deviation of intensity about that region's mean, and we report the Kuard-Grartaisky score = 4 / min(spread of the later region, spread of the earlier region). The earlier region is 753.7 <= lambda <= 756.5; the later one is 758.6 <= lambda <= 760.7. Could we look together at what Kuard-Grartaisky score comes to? 0.63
